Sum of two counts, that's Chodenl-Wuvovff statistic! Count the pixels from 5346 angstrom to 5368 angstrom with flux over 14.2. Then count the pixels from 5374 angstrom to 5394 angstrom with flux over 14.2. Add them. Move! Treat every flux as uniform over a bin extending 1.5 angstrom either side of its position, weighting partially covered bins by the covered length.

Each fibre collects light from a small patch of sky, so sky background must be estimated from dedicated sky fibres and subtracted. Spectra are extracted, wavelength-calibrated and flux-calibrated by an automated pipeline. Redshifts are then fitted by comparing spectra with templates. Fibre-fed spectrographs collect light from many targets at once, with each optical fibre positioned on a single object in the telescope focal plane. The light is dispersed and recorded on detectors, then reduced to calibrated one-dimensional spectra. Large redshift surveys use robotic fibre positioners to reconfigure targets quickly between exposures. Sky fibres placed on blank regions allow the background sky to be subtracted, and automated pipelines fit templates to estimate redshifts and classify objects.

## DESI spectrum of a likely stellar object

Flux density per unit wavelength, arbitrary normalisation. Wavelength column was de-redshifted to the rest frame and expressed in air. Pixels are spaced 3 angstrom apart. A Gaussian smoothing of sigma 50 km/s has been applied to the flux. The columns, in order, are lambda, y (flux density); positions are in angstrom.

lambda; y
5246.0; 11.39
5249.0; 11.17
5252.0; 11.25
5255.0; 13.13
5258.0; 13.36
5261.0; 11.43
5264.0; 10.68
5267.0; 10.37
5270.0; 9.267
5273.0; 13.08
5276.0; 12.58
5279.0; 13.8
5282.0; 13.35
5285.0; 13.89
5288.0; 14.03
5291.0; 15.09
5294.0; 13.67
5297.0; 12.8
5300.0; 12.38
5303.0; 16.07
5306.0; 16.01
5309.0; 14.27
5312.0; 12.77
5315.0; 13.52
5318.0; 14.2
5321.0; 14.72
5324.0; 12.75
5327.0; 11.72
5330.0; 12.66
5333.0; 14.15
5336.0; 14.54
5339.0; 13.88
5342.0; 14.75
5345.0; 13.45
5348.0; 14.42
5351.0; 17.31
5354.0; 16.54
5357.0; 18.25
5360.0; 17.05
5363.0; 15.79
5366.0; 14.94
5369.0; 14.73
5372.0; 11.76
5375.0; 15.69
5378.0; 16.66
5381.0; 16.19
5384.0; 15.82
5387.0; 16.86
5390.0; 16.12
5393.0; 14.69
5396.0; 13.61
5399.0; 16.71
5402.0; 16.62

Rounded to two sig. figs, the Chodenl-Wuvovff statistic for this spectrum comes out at 14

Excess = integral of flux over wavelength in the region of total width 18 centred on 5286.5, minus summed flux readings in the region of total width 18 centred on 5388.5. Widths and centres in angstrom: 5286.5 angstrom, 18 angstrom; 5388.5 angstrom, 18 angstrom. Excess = 158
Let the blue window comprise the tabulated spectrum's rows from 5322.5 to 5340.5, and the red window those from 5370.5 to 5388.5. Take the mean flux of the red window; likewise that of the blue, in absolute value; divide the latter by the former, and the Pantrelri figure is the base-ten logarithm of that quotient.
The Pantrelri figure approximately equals -0.07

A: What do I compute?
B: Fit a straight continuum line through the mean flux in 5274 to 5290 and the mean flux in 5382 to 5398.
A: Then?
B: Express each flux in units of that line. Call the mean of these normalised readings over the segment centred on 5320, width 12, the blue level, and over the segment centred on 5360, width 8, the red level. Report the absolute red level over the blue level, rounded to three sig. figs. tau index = 1.18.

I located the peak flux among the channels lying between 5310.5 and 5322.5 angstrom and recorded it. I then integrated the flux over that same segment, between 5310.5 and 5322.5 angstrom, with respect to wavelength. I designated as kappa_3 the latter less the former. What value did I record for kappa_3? 151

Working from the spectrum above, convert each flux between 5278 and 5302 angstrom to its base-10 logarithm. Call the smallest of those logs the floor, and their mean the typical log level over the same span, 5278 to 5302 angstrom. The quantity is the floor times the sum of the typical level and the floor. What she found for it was 2.43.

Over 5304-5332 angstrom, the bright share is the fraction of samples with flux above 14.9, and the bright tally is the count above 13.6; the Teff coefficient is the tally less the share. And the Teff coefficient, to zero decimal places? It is 4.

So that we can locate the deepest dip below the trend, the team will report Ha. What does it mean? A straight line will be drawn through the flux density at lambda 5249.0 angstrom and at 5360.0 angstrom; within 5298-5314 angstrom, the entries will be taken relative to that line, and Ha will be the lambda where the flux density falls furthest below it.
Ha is 5312.0 angstrom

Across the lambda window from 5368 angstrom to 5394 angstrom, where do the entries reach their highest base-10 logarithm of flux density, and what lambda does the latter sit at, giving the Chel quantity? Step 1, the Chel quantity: 5387.0 angstrom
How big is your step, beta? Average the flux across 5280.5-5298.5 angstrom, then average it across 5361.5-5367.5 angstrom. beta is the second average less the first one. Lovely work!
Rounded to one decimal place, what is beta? 1.6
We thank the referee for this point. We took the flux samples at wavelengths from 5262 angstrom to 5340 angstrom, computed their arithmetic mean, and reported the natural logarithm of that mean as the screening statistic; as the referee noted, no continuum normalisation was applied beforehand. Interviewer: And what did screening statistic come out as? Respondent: 2.59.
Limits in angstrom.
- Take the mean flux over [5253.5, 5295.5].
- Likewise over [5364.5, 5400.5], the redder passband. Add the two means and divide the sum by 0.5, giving 56.0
